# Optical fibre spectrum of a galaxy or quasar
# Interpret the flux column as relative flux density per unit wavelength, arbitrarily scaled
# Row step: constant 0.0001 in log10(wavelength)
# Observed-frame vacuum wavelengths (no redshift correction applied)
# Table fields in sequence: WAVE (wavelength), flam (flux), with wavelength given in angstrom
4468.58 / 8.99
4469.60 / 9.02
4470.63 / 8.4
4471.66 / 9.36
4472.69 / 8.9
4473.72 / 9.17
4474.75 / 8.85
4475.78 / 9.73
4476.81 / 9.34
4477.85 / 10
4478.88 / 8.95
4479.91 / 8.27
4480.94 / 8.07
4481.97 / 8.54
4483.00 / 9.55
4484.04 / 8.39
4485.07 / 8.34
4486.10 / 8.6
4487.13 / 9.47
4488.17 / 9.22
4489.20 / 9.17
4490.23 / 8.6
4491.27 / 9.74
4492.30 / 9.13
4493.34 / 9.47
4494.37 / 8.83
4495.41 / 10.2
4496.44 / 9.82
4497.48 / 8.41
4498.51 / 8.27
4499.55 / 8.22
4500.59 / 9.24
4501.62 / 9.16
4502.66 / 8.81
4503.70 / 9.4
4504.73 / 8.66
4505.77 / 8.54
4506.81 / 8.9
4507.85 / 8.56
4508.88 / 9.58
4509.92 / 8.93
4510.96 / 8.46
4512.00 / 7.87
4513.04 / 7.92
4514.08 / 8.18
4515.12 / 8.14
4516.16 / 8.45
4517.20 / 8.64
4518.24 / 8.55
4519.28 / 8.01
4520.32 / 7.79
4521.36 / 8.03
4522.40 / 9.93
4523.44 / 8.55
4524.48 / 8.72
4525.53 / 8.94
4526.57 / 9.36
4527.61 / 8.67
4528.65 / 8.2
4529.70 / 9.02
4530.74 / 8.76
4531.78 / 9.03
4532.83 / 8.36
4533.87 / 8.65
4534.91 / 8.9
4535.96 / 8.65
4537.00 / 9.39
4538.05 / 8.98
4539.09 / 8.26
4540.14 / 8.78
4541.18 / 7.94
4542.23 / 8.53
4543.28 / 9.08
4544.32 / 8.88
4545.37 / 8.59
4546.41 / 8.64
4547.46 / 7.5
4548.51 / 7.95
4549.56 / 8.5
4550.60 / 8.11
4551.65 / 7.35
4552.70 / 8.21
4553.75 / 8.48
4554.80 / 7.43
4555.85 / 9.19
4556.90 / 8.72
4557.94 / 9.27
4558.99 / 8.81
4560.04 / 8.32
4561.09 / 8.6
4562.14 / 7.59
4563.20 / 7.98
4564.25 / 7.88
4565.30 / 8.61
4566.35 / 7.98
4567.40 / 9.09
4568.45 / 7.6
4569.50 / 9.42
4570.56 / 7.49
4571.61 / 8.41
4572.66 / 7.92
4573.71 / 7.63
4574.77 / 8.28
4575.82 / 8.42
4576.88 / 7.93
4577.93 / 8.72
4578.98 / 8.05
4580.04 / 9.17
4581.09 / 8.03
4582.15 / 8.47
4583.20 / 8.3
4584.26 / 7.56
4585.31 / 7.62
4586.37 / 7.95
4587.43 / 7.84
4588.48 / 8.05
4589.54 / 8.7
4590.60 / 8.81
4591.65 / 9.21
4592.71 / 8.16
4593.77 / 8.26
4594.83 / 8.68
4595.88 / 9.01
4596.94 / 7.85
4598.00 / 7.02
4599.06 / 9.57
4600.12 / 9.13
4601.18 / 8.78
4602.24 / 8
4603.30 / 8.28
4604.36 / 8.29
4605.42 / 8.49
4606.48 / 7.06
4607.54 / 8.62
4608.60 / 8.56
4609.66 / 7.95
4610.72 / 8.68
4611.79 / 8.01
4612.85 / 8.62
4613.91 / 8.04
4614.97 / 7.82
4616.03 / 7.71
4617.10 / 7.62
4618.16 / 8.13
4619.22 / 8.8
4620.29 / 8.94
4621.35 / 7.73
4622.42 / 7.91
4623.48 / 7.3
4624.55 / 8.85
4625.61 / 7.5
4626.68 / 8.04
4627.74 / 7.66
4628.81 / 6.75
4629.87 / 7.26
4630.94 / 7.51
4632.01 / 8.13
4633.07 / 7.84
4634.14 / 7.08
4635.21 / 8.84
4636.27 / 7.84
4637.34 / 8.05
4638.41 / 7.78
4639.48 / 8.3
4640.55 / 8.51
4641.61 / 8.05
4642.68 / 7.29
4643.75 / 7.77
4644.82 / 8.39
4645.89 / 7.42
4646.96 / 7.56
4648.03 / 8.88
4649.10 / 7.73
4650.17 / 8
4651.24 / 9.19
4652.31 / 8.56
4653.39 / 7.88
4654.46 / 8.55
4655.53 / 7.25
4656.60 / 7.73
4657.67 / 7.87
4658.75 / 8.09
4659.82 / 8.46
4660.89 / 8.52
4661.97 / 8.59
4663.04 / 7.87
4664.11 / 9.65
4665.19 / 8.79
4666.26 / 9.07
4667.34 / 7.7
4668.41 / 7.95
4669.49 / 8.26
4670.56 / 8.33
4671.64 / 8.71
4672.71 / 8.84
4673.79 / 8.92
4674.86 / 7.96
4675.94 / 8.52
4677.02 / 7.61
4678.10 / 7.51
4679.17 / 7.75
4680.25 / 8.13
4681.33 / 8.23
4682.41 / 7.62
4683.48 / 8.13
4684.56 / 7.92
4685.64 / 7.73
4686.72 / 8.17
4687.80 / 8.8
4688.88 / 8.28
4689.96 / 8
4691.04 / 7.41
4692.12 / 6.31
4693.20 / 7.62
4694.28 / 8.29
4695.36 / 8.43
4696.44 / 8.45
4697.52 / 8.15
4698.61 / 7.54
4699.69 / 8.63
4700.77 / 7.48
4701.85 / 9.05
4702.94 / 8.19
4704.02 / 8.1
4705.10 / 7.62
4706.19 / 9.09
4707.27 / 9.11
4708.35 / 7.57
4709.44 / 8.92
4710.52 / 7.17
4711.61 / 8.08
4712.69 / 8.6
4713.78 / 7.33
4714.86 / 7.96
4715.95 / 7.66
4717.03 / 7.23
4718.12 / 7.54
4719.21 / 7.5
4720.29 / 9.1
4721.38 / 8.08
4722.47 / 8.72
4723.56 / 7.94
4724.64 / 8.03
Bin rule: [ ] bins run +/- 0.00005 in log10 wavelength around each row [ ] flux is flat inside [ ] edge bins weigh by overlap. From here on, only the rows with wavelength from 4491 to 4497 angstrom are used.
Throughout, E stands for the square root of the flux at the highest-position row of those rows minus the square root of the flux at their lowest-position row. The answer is 0.01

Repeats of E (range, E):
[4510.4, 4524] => 0.02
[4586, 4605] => 0.06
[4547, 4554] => 0.17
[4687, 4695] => -0.09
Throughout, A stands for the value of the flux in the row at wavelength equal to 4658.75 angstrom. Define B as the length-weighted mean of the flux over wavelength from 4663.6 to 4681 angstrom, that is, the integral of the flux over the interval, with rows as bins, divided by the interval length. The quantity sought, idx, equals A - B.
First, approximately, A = 8.09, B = 8.35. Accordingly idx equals -0.26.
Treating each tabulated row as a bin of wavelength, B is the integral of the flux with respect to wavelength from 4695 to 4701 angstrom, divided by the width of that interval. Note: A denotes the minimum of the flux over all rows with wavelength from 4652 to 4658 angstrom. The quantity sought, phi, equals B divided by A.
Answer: 1.12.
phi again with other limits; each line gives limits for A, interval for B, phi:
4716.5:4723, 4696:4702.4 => 1.13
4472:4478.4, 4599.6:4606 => 0.96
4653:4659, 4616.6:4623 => 1.13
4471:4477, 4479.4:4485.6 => 0.96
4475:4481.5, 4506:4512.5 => 1.08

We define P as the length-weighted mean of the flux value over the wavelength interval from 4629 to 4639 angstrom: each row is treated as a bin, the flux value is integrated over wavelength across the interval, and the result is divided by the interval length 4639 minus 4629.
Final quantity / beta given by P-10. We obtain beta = -2.2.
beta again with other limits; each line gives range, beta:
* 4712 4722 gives -2.1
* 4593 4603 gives -1.5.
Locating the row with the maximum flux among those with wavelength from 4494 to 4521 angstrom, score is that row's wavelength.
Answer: 4495.41 angstrom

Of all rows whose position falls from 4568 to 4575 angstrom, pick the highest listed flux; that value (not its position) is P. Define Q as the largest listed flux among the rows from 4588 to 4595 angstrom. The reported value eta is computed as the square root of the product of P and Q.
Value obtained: 9.31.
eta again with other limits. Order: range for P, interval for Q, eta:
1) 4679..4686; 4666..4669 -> 8.64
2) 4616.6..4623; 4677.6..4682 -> 8.58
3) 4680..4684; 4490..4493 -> 8.95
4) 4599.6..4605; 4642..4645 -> 8.75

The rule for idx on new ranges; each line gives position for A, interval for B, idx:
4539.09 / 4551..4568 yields -0.08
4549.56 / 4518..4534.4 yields -0.17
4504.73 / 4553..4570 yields 0.23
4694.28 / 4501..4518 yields -0.35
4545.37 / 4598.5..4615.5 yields 0.22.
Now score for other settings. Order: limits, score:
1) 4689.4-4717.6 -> 4707.27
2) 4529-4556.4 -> 4537.00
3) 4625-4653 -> 4651.24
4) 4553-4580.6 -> 4569.50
